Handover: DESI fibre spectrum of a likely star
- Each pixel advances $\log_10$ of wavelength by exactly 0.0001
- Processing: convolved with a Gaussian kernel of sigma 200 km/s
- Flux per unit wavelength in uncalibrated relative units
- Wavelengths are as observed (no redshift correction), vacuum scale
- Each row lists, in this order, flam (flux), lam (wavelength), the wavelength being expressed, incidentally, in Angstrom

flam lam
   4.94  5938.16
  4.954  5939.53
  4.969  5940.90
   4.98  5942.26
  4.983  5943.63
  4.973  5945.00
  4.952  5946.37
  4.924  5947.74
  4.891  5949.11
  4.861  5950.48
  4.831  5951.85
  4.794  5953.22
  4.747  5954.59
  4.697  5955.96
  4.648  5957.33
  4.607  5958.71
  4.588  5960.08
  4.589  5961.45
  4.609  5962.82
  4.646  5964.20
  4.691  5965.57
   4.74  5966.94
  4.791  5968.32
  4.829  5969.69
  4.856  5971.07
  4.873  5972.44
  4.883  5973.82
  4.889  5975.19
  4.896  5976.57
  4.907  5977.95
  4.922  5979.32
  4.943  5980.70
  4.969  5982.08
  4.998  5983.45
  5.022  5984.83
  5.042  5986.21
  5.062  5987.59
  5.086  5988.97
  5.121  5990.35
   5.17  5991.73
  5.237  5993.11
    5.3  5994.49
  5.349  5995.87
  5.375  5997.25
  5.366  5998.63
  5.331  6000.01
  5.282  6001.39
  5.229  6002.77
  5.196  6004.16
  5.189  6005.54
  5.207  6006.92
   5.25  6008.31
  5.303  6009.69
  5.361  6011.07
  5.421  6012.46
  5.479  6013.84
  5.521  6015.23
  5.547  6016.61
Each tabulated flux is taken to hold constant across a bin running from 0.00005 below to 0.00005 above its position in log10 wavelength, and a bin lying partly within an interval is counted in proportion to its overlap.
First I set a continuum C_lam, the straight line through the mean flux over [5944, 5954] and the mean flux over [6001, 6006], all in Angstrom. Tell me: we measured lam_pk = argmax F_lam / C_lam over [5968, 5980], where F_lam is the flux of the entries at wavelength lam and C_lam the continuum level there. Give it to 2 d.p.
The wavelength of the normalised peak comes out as 5979.32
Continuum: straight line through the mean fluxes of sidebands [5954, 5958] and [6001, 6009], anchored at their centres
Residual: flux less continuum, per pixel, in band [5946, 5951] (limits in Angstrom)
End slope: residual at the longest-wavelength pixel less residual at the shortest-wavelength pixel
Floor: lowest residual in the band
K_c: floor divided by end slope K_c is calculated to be -1.6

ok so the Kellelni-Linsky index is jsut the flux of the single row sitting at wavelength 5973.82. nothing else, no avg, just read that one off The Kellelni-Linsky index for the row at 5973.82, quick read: 4.883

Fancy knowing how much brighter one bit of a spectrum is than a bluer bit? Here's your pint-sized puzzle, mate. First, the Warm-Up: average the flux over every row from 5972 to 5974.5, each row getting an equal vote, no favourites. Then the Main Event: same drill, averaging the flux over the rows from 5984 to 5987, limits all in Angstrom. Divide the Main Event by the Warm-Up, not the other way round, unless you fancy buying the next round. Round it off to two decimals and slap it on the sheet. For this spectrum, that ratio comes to 1.03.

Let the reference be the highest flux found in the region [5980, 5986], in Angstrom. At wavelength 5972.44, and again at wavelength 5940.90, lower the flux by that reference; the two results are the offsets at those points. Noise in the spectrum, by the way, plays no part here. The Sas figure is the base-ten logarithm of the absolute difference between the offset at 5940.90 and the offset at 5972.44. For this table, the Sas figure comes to -1.0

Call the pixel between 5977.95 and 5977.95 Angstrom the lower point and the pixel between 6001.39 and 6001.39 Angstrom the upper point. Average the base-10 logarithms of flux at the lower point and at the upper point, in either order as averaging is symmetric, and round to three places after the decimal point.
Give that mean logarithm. 0.707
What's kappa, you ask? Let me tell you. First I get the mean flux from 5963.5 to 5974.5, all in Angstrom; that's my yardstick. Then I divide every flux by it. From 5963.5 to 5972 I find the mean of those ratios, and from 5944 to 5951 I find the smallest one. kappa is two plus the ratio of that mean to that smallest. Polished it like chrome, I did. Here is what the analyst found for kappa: 2.98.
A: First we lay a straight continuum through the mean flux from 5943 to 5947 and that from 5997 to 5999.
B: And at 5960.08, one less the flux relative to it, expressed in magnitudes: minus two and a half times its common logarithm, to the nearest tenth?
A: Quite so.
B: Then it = 2.5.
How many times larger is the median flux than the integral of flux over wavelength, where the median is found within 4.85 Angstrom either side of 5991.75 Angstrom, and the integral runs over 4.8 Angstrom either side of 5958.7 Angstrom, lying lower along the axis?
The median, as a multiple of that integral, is 0.116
